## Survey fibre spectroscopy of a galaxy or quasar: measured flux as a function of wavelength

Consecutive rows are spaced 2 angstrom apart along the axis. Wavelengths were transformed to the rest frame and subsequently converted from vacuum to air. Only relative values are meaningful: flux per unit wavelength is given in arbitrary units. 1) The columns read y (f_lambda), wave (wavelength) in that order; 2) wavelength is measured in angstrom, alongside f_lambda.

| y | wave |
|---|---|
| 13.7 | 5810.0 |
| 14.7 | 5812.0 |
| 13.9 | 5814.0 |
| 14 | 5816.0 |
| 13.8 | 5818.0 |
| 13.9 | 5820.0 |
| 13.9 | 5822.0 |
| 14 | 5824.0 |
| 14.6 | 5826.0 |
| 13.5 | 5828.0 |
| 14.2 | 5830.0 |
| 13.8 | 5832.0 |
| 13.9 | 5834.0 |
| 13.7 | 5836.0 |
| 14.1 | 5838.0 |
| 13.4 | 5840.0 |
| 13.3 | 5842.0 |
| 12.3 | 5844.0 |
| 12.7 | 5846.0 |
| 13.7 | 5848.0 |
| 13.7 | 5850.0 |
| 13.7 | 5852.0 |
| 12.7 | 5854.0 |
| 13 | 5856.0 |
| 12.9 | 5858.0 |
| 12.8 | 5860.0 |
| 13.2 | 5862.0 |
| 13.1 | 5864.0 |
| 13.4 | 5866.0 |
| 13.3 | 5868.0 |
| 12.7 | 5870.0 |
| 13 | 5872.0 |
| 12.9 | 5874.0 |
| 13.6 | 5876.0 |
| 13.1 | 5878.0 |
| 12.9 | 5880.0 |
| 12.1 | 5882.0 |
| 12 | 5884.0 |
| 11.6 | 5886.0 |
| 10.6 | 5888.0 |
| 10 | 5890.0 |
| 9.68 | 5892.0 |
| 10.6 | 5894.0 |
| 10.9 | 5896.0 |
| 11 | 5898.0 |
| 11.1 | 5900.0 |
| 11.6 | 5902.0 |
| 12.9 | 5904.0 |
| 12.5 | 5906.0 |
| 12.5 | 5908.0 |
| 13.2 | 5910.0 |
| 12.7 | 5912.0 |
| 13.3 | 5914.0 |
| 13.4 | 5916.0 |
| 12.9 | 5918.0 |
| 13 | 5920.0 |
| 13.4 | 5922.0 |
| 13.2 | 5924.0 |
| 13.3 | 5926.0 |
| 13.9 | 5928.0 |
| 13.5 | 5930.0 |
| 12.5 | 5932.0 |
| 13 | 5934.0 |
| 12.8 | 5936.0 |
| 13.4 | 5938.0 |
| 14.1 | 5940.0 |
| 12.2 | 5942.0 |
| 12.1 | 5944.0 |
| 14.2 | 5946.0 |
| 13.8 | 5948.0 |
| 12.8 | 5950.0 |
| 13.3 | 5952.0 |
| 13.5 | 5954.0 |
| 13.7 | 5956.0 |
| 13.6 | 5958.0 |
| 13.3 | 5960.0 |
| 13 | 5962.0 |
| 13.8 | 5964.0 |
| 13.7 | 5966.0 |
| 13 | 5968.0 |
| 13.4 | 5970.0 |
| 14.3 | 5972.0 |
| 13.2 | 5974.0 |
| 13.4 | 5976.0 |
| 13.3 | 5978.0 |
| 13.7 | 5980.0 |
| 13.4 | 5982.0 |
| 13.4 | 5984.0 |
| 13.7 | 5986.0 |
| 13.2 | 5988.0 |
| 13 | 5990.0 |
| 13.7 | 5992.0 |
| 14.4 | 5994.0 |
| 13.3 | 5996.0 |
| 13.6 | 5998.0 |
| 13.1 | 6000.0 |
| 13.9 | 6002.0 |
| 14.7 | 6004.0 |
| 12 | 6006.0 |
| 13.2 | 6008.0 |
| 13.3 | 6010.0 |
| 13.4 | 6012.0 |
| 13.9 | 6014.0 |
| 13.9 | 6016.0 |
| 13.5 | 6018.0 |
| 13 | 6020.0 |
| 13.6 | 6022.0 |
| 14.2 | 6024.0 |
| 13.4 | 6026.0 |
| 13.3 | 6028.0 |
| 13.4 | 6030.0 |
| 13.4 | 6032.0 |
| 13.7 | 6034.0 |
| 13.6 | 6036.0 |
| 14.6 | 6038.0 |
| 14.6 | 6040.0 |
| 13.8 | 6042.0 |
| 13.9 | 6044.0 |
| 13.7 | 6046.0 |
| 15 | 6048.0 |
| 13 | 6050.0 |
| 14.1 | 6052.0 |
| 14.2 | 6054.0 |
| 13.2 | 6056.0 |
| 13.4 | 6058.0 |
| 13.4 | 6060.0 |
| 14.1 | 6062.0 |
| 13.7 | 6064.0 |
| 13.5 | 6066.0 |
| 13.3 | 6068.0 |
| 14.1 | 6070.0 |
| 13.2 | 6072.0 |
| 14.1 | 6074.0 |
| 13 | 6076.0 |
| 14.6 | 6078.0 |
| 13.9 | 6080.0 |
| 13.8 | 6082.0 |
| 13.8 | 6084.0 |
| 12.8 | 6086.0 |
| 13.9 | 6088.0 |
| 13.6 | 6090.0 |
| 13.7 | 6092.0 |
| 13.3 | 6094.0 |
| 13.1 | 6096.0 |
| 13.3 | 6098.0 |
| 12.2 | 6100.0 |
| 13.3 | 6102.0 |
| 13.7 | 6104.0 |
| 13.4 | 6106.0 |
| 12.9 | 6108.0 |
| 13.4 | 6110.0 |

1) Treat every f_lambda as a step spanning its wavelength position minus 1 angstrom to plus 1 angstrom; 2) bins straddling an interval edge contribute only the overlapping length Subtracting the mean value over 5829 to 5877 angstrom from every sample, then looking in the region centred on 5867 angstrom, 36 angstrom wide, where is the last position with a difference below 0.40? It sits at 5884.0 angstrom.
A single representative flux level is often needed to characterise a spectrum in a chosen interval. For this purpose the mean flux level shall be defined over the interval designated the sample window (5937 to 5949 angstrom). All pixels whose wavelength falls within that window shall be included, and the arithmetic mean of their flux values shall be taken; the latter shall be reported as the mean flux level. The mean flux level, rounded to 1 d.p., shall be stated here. 13.3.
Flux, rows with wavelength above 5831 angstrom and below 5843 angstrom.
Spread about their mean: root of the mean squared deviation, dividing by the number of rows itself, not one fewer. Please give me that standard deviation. 0.28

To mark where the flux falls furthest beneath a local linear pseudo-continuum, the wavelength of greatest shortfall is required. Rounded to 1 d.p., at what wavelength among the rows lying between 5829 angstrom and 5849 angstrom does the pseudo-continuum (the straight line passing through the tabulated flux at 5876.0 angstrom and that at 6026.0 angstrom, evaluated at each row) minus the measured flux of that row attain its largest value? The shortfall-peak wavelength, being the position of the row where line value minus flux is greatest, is 5844.0 angstrom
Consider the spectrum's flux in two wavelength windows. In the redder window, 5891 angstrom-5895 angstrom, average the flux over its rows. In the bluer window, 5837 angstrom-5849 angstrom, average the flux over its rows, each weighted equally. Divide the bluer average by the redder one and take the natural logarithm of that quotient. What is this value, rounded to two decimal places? 0.27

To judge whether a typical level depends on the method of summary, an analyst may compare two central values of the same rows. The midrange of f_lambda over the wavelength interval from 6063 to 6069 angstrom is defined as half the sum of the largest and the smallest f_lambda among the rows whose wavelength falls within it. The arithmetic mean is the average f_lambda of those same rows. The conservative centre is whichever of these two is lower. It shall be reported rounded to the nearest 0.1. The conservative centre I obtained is 13.5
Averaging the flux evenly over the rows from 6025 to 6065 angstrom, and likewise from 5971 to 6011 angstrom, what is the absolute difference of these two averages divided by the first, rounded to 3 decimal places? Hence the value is 0.021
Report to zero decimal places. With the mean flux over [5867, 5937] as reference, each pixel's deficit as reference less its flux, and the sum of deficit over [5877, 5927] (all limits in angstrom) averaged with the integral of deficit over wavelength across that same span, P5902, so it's 11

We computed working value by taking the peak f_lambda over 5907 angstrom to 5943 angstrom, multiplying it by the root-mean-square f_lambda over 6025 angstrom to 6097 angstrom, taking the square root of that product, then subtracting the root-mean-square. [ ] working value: 0.2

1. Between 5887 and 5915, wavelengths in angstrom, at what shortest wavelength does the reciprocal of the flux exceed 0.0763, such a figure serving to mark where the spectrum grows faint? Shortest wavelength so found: 5888.0 angstrom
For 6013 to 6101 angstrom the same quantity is 6020.0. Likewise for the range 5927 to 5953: 5932.0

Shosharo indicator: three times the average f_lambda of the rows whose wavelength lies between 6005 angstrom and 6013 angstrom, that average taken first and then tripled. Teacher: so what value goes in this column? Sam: 38.9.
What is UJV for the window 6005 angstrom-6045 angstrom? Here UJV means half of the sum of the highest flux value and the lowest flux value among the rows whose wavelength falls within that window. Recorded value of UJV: 13.3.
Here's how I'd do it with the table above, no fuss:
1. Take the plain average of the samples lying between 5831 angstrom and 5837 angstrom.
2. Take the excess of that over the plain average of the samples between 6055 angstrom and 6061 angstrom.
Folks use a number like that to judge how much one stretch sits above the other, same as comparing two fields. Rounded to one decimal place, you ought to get 0.5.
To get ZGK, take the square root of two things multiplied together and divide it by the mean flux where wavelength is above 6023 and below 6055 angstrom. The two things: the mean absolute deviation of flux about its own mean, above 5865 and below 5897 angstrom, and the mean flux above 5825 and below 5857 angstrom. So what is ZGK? 0.278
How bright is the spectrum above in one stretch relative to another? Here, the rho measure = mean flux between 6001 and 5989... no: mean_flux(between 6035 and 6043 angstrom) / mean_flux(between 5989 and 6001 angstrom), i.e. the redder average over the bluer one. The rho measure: 1.05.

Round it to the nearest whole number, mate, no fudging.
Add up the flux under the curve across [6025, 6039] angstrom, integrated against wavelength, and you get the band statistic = 191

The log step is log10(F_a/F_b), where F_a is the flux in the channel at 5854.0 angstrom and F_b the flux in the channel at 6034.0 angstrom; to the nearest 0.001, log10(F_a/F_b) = -0.033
